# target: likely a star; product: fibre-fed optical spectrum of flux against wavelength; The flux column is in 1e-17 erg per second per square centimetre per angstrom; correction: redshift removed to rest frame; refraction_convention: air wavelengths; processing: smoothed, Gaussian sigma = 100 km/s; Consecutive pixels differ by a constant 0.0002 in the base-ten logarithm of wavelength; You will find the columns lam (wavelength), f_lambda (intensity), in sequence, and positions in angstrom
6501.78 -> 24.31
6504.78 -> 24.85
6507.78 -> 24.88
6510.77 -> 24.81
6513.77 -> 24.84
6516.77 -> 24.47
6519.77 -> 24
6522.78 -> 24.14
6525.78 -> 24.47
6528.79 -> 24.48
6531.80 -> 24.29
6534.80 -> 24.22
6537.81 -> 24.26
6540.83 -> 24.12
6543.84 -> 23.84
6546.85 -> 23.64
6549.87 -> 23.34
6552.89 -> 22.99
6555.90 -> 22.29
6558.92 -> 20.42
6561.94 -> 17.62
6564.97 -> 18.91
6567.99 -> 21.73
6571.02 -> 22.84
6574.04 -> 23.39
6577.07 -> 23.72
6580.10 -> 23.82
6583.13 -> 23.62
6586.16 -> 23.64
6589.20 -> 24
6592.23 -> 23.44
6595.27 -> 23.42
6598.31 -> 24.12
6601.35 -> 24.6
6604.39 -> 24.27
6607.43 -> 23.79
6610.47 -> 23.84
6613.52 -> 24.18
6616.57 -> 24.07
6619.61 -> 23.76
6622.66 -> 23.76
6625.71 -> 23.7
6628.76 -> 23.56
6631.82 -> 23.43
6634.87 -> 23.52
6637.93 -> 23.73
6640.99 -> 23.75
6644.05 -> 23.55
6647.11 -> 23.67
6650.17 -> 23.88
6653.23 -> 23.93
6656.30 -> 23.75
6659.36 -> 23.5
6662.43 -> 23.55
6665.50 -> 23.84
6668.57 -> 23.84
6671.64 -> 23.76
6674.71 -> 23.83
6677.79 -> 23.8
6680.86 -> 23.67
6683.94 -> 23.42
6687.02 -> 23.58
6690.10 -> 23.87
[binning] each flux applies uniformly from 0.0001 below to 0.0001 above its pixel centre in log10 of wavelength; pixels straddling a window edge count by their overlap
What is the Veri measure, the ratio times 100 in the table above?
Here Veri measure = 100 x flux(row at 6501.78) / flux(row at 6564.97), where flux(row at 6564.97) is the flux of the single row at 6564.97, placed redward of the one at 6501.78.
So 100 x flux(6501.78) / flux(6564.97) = 129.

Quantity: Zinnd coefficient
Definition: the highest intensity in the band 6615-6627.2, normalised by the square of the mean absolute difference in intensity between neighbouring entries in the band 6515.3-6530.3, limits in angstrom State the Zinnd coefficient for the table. 427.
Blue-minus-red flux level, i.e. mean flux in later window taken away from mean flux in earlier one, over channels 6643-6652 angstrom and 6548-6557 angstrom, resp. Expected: -0.8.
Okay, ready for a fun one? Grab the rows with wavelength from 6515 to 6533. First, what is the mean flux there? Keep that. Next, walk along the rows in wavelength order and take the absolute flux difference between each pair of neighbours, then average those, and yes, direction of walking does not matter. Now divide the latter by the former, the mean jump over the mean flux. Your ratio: 0.0094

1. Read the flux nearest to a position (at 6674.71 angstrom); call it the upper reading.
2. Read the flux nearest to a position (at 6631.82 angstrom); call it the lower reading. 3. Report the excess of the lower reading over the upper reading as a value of -0.40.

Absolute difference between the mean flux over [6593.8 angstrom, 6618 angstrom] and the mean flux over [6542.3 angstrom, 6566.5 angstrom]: 2.4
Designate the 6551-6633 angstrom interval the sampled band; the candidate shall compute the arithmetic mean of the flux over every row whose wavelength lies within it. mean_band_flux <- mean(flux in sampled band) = 23.1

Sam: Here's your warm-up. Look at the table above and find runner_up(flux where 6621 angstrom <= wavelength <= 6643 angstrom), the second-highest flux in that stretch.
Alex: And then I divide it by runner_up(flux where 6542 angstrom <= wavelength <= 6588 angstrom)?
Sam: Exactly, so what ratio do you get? 0.997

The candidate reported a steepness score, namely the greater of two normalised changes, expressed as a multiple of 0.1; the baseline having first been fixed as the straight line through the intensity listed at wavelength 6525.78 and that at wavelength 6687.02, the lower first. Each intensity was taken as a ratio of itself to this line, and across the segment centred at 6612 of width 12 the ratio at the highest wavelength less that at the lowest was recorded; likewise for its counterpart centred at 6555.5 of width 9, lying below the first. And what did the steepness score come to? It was 0.14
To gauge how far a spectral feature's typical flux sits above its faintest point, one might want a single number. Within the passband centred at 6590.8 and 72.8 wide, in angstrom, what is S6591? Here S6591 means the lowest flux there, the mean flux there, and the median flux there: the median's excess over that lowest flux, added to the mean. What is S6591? 29.1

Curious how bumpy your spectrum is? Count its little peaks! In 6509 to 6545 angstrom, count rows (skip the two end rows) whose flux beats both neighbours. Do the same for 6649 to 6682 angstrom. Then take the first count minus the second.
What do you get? 1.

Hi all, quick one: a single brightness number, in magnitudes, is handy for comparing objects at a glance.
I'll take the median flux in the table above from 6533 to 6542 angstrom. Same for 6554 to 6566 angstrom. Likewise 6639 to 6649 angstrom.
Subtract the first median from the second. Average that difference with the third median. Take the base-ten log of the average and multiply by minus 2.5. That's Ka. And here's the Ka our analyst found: -2.45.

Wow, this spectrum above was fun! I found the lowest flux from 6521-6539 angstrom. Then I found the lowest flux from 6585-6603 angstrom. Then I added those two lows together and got 47.56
